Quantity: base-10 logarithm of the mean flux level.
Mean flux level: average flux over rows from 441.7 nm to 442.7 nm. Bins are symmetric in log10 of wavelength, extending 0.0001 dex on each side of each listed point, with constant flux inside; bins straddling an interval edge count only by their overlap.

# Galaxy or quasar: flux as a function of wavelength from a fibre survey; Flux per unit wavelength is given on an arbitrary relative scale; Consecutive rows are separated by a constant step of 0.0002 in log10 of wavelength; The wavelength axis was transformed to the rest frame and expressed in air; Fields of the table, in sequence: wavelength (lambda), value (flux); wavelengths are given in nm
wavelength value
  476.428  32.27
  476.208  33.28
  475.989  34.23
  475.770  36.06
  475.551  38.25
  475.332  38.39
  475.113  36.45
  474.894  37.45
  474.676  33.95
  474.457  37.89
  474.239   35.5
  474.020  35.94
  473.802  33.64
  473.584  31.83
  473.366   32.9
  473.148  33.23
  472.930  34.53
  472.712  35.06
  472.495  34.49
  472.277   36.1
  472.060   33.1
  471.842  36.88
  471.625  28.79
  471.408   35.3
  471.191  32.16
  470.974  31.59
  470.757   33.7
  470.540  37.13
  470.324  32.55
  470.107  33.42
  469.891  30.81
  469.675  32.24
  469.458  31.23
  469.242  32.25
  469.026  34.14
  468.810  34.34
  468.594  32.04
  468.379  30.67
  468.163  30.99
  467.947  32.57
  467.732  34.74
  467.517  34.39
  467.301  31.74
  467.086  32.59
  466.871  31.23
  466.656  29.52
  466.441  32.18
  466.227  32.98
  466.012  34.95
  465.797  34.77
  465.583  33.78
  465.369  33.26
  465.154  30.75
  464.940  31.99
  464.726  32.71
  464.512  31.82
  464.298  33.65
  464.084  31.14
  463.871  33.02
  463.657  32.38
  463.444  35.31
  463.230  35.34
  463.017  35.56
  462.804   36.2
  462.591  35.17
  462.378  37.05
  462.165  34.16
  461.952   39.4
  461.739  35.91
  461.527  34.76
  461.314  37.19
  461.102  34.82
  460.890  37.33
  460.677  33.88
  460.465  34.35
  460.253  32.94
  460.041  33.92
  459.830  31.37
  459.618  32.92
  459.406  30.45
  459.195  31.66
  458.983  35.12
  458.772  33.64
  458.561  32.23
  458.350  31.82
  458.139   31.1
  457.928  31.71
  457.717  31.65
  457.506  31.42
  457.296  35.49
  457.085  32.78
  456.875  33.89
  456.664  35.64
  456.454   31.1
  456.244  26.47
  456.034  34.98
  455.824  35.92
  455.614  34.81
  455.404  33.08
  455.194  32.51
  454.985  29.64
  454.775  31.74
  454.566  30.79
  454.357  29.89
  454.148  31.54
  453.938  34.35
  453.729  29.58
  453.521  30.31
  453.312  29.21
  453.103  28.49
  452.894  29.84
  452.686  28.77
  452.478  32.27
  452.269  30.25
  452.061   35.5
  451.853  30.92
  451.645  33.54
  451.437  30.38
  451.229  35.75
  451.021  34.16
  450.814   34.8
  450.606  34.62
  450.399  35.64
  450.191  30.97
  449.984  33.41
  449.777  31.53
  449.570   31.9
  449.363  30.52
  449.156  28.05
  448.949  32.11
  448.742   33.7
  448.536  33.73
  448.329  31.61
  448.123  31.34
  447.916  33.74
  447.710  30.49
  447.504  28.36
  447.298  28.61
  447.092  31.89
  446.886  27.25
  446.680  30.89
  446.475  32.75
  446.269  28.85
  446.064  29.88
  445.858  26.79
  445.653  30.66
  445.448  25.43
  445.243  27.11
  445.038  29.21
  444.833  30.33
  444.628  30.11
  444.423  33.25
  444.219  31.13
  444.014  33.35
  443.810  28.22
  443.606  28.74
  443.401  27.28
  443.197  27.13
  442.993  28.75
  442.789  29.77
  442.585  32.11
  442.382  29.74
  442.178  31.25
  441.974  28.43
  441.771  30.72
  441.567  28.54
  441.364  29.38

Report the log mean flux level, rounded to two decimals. 1.48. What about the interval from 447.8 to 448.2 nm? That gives 1.51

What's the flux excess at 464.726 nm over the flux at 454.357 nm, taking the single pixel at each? 2.82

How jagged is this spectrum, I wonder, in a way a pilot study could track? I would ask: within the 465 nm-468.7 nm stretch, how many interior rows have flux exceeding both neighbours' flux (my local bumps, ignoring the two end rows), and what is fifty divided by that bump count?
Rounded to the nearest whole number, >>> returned 17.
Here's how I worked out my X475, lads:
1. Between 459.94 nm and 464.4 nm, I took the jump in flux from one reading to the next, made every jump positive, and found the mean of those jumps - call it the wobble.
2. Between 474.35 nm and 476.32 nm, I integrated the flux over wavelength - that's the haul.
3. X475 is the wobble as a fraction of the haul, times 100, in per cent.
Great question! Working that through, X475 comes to 2.67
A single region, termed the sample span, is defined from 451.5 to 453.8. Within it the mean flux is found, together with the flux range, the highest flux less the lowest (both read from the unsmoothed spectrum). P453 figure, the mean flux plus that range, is 37.8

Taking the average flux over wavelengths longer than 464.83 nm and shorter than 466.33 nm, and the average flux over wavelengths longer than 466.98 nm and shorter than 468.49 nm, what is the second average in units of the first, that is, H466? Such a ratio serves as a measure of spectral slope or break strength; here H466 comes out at 0.98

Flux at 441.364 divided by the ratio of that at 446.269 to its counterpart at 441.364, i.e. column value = 29.9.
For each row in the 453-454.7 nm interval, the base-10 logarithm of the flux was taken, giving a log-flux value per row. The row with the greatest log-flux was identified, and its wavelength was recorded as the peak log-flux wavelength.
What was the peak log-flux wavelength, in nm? 453.938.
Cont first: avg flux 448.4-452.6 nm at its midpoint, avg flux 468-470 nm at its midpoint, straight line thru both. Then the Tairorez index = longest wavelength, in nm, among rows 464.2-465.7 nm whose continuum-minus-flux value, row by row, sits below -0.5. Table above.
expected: 465.583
